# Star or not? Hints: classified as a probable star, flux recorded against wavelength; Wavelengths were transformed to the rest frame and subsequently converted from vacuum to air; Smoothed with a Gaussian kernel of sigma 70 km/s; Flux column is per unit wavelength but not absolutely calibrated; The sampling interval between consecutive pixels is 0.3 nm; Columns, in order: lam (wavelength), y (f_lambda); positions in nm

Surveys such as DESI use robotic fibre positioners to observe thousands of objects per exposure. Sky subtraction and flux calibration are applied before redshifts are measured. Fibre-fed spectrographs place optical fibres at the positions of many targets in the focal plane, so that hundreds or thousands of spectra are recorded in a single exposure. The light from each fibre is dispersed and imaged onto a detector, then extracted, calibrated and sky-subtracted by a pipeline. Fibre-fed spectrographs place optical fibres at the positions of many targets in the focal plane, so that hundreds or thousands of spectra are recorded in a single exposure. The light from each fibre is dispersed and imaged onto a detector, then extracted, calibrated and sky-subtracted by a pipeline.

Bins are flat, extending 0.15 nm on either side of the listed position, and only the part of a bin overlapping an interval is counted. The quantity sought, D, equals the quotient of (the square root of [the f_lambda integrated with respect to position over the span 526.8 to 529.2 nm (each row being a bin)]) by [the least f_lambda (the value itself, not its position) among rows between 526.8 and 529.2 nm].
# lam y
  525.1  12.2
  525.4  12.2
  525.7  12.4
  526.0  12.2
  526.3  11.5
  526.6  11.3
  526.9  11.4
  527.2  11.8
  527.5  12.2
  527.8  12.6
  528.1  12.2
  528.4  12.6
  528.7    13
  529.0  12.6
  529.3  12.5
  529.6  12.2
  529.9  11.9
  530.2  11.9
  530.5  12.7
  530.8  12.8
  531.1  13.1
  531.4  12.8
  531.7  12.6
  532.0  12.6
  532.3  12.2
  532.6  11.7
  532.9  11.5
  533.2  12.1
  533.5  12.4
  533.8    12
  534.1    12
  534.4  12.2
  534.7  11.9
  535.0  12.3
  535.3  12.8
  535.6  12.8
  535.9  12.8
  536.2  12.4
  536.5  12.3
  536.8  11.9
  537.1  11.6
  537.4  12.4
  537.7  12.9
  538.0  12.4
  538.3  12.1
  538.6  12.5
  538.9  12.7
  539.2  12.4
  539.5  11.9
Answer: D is 0.477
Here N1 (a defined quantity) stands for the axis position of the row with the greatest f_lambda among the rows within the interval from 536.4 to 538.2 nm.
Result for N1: 537.7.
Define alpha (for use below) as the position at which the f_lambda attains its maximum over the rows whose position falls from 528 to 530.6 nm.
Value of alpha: 528.7 nm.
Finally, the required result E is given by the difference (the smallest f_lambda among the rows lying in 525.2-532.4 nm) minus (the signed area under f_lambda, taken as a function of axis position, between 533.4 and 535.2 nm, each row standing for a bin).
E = -11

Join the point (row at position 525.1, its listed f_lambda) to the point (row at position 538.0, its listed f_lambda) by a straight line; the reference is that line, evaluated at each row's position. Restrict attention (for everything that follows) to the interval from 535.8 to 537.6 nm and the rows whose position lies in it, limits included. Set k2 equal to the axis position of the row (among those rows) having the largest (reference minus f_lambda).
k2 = 537.1 nm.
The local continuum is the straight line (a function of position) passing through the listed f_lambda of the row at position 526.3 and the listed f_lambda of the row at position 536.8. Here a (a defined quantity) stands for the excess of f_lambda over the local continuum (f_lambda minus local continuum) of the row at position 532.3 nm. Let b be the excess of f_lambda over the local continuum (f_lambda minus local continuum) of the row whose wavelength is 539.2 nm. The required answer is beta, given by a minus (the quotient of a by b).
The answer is -0.7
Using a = 0.5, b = 0.41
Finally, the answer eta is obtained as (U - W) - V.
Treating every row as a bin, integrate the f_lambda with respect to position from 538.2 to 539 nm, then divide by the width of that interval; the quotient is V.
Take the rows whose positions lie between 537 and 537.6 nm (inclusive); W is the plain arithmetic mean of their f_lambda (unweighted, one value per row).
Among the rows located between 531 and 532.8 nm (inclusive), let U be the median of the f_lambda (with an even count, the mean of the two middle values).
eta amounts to -11.8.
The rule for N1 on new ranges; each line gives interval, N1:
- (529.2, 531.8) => 531.1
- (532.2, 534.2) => 533.5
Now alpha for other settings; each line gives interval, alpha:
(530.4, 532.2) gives 531.1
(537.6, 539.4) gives 537.7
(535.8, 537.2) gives 535.9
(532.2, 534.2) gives 533.5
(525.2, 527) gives 525.7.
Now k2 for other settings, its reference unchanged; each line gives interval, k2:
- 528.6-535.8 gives 532.9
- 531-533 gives 532.9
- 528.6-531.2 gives 530.2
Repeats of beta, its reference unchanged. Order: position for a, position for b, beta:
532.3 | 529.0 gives 0.0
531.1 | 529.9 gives -4.0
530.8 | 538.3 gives -6.8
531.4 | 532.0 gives -0.1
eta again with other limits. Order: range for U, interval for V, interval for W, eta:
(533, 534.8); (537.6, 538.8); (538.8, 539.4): -13.0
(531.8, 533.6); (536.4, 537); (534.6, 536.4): -12.4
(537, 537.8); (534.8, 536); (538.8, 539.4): -12.8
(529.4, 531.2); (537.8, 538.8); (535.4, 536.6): -12.5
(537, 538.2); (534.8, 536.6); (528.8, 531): -12.5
